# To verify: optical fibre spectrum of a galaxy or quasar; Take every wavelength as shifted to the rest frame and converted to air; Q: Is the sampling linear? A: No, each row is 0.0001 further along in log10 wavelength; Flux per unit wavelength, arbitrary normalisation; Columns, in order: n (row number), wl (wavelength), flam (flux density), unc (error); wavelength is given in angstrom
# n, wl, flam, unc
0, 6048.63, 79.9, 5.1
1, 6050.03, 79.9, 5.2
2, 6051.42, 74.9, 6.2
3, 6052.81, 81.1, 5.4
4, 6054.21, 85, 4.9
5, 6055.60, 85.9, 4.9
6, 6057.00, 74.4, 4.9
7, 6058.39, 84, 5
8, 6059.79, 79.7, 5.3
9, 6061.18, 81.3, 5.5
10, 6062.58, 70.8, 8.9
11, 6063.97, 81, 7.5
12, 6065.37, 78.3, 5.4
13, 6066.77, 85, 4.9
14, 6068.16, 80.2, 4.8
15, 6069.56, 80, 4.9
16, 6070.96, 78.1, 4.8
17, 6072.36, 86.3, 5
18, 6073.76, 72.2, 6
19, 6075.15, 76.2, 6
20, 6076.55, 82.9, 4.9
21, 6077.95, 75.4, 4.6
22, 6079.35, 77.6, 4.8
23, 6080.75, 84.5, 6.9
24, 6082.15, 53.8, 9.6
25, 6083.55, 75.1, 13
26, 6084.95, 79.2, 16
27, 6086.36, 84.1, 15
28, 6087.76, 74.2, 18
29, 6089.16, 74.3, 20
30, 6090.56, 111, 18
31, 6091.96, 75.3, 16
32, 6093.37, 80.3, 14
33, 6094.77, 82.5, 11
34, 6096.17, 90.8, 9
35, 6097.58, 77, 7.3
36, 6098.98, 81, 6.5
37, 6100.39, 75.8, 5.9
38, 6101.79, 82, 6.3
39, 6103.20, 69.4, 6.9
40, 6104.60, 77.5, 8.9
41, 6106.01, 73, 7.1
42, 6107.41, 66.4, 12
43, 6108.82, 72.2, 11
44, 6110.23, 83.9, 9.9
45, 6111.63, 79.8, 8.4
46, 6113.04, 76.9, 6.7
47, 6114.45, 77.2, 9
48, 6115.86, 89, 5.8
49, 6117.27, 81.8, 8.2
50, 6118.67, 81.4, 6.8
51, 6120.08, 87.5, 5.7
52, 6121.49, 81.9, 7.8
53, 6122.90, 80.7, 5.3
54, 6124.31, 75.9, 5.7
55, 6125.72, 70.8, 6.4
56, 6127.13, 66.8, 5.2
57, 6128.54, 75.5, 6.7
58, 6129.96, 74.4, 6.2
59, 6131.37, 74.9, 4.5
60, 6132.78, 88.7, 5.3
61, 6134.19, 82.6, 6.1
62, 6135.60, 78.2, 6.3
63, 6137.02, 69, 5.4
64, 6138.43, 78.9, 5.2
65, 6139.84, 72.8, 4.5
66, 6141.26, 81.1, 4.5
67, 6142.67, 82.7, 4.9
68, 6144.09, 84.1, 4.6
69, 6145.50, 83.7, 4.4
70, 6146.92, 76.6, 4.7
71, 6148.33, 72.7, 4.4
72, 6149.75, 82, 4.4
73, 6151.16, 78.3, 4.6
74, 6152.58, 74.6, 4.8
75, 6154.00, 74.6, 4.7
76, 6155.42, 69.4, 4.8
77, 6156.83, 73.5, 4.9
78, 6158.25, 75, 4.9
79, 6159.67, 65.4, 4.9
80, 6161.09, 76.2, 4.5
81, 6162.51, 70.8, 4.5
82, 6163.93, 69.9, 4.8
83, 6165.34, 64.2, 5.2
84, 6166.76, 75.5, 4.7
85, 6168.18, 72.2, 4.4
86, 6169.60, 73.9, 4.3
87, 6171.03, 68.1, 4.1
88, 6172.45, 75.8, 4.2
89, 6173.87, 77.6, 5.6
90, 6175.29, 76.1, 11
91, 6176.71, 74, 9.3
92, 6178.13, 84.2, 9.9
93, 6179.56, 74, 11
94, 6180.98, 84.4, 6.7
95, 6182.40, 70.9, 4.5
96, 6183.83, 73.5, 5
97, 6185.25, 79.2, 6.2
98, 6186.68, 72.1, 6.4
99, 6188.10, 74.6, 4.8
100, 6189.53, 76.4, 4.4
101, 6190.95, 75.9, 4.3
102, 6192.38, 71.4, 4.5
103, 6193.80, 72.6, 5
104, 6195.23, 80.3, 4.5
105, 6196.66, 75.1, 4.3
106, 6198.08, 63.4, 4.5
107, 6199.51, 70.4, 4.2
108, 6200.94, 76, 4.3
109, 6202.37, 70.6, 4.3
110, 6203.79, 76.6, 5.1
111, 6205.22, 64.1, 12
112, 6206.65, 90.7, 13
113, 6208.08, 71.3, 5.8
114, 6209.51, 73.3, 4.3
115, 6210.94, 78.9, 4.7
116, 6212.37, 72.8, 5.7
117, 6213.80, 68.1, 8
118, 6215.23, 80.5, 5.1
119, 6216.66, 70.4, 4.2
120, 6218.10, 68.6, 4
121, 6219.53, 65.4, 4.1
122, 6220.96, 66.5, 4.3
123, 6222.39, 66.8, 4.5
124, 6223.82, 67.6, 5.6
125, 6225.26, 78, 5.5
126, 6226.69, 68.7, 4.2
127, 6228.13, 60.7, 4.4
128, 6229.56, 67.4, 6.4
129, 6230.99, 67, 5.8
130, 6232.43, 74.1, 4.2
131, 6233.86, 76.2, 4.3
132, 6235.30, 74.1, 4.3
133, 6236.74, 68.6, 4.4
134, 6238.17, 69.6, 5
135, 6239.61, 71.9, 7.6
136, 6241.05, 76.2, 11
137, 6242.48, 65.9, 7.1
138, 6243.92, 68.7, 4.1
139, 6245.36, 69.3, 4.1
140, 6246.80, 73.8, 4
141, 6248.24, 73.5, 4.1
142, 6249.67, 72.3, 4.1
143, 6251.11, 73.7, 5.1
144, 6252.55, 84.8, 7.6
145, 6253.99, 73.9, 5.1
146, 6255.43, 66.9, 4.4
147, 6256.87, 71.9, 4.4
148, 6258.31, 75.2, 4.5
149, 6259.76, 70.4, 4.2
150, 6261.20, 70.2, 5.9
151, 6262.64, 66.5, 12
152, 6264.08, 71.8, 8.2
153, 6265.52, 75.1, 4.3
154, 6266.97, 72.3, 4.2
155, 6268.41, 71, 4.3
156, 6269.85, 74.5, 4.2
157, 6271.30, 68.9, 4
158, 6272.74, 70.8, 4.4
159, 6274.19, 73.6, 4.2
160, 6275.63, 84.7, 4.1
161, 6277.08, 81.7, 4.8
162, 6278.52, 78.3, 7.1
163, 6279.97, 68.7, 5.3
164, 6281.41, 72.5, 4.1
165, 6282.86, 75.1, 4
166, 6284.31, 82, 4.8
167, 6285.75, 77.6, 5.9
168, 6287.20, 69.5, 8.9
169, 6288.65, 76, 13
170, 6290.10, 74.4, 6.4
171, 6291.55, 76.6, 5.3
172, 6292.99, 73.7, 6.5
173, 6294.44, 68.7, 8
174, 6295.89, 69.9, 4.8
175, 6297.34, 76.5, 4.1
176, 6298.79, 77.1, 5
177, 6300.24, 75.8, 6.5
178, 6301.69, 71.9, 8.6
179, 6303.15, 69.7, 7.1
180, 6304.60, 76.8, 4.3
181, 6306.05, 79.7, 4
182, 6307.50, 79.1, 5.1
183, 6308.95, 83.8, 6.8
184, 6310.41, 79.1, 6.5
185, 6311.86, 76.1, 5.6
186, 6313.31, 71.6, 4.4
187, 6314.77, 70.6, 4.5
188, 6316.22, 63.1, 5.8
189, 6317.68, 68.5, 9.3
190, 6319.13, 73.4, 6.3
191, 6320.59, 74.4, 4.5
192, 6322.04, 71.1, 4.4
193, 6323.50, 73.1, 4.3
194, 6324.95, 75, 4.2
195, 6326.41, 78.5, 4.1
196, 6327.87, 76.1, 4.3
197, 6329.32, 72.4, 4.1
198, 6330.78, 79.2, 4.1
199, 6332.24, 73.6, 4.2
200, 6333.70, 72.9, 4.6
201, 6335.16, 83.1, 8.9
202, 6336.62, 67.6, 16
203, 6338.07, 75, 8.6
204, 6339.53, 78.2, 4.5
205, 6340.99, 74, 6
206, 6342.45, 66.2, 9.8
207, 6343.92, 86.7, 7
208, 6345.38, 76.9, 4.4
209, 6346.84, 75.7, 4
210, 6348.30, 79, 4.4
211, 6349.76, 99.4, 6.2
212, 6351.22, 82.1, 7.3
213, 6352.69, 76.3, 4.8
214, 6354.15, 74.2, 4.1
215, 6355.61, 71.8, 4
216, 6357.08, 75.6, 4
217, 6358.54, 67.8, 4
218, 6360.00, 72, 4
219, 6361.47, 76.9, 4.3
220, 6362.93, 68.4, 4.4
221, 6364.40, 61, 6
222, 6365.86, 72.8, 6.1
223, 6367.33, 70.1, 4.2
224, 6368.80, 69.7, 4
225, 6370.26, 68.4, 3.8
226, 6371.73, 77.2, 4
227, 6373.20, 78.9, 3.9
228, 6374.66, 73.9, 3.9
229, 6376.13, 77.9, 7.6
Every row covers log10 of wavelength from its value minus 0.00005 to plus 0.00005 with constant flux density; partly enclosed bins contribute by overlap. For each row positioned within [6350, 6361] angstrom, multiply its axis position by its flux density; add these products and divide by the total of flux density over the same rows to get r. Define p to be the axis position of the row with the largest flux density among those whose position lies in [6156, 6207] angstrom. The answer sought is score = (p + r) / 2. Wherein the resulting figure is 6281.1 angstrom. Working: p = 6206.65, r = 6355.5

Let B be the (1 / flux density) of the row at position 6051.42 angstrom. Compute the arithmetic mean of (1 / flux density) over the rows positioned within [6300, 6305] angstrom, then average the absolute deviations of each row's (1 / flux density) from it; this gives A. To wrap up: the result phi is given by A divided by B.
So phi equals 0.038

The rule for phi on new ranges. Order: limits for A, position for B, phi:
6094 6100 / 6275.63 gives 0.047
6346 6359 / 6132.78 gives 0.078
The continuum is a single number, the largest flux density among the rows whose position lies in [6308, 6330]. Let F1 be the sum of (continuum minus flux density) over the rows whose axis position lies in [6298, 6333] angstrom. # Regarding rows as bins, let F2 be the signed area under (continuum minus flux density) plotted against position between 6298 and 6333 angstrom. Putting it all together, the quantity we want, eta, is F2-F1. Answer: 101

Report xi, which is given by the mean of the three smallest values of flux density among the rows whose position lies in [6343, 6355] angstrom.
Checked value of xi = 75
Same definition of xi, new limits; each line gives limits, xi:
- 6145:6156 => 72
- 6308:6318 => 67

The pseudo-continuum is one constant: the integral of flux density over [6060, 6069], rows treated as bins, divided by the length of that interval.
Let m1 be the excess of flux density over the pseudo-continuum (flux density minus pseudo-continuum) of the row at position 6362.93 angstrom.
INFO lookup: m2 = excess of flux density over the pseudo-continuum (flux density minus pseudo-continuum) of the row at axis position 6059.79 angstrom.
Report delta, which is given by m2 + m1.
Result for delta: -11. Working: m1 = -11.1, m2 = 0.2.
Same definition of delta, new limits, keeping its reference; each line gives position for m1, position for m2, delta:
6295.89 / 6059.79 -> -9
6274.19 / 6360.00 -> -13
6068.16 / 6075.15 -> -3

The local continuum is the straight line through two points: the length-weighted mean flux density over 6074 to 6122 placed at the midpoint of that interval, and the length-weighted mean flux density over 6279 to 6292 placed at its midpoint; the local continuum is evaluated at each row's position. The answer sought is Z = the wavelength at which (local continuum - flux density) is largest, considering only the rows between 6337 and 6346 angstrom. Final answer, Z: 6342.45 angstrom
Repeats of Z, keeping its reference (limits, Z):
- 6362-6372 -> 6364.40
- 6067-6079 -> 6073.76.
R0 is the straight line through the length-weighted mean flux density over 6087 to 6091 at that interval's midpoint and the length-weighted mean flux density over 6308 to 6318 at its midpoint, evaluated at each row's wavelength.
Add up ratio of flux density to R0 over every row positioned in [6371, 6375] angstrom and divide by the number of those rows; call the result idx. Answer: 1.09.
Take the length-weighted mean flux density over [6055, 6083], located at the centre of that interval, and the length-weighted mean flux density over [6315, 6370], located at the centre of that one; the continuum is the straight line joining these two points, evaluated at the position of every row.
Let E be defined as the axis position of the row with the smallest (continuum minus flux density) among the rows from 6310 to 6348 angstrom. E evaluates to 6343.92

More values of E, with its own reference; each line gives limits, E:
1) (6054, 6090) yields 6072.36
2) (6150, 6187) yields 6180.98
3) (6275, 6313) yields 6275.63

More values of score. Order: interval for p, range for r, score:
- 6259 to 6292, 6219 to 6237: 6252.0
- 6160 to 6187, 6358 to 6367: 6271.6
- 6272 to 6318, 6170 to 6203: 6231.1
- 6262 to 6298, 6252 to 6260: 6265.8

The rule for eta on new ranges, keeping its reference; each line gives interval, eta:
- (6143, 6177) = 91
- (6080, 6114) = 55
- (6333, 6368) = 95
